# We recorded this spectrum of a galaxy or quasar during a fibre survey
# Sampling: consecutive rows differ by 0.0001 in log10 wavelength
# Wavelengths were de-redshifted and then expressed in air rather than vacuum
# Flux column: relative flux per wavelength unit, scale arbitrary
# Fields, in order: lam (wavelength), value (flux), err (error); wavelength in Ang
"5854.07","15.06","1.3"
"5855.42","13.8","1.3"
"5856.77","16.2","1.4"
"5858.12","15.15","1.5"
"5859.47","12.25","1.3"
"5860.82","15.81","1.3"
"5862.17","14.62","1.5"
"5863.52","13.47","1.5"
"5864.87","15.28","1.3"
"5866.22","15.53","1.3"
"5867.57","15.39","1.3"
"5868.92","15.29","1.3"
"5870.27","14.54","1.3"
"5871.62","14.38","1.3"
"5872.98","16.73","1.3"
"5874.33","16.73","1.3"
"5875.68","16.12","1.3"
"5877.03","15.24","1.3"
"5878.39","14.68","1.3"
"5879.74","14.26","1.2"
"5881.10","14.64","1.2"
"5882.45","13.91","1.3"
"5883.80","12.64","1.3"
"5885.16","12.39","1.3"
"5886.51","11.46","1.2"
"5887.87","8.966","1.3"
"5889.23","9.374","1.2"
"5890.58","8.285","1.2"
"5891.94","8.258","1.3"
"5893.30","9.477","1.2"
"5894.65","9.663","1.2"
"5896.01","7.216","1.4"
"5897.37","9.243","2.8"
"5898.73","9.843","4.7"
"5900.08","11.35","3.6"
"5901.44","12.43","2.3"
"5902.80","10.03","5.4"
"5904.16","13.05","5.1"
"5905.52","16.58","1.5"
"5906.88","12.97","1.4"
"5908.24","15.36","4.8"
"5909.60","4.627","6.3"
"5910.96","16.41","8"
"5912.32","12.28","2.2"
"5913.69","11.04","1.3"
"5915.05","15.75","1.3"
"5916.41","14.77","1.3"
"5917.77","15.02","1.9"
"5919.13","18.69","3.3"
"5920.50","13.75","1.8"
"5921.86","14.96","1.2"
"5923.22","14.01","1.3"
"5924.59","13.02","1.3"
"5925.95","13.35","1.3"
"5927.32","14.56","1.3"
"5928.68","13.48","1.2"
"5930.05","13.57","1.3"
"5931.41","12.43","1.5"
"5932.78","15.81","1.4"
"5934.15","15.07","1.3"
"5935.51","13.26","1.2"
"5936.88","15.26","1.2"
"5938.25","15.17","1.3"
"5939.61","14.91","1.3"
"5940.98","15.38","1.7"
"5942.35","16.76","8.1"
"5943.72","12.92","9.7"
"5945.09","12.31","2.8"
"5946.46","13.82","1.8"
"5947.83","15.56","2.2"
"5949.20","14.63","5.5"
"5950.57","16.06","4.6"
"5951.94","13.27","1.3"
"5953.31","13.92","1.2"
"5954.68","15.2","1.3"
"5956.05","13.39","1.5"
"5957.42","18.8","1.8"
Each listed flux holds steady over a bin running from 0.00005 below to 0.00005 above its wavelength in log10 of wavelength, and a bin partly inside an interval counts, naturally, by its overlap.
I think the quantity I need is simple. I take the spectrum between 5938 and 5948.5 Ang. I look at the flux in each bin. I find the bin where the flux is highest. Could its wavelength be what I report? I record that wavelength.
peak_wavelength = 5942.35 Ang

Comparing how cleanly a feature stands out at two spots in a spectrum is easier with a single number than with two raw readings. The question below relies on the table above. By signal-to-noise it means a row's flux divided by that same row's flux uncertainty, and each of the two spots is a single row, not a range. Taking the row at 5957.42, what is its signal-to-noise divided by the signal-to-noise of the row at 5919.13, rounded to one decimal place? 1.8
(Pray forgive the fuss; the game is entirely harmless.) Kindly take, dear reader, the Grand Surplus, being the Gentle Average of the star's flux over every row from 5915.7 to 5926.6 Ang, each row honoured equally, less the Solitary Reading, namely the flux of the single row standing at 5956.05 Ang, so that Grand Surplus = 1.3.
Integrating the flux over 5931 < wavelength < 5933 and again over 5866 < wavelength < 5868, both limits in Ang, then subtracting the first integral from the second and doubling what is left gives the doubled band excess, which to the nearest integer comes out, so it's 6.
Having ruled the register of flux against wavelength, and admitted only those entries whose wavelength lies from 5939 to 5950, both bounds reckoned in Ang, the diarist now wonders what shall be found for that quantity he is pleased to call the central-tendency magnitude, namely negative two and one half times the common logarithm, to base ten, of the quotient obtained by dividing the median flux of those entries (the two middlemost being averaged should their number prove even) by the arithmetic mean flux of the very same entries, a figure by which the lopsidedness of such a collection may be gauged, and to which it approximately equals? -0.017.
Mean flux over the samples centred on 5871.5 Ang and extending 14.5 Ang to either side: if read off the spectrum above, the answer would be 14.7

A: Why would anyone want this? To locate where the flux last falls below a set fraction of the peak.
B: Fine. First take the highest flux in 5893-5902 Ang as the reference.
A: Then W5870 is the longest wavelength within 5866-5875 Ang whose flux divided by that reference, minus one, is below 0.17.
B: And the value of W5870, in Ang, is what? 5871.62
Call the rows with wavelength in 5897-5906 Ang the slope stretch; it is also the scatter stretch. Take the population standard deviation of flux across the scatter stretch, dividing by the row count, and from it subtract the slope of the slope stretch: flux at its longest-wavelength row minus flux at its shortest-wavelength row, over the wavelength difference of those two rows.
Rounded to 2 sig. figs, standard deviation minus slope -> 1.4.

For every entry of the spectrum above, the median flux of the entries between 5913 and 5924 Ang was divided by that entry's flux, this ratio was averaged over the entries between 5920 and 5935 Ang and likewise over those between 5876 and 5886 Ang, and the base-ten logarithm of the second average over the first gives 0.00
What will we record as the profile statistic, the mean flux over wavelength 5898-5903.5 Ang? 10.9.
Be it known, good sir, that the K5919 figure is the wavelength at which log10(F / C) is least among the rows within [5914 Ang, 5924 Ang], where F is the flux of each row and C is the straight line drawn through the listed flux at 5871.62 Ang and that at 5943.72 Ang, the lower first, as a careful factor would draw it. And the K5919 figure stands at 5920.50 Ang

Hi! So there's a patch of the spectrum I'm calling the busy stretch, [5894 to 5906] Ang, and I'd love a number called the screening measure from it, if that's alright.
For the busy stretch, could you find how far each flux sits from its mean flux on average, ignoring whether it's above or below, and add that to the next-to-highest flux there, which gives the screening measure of 15.1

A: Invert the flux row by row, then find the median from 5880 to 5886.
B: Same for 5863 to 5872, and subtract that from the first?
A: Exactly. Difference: 0.010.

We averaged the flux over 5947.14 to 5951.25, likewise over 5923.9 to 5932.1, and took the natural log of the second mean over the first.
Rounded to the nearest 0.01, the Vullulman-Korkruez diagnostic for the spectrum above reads -0.14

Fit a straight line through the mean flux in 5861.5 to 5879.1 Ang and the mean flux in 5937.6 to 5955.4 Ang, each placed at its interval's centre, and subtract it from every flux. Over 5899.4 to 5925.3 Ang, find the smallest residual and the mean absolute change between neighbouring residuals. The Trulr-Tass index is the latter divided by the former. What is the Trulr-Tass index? -0.3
